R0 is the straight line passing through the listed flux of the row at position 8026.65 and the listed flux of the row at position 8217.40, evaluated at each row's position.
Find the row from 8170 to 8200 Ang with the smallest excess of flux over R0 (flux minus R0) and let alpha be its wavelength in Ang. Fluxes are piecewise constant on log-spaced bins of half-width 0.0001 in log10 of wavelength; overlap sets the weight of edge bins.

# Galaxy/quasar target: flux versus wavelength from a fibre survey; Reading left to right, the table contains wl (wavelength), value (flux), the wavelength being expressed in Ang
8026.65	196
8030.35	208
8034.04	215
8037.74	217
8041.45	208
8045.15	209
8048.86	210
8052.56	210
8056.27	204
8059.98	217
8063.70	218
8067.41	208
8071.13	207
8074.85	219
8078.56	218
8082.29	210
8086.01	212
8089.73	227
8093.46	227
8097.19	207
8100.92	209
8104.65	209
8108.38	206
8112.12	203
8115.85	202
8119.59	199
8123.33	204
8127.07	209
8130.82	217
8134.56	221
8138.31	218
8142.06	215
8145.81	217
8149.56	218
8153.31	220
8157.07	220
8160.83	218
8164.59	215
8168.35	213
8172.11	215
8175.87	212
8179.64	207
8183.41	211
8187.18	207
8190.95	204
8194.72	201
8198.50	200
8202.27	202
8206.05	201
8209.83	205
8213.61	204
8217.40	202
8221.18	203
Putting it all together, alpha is 8198.50 Ang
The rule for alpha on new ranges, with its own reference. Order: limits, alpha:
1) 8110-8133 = 8119.59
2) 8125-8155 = 8127.07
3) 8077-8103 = 8097.19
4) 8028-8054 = 8041.45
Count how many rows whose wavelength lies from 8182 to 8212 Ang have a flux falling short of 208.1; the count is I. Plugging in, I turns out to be 7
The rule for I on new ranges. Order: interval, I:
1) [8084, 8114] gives 3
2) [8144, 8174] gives 0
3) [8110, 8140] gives 4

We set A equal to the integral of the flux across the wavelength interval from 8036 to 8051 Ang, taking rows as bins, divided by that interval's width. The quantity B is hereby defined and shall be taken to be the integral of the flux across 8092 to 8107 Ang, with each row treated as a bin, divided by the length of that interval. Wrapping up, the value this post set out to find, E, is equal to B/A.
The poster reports 1.01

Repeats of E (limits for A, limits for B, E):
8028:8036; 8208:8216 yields 0.97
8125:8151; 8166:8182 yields 0.98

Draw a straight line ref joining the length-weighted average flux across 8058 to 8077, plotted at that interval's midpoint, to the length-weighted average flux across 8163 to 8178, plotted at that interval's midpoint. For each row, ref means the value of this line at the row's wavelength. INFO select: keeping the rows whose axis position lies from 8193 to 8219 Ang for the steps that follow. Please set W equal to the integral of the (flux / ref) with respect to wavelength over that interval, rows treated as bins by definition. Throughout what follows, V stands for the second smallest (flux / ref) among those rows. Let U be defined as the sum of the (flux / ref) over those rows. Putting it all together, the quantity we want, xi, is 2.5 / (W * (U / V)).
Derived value 0.014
